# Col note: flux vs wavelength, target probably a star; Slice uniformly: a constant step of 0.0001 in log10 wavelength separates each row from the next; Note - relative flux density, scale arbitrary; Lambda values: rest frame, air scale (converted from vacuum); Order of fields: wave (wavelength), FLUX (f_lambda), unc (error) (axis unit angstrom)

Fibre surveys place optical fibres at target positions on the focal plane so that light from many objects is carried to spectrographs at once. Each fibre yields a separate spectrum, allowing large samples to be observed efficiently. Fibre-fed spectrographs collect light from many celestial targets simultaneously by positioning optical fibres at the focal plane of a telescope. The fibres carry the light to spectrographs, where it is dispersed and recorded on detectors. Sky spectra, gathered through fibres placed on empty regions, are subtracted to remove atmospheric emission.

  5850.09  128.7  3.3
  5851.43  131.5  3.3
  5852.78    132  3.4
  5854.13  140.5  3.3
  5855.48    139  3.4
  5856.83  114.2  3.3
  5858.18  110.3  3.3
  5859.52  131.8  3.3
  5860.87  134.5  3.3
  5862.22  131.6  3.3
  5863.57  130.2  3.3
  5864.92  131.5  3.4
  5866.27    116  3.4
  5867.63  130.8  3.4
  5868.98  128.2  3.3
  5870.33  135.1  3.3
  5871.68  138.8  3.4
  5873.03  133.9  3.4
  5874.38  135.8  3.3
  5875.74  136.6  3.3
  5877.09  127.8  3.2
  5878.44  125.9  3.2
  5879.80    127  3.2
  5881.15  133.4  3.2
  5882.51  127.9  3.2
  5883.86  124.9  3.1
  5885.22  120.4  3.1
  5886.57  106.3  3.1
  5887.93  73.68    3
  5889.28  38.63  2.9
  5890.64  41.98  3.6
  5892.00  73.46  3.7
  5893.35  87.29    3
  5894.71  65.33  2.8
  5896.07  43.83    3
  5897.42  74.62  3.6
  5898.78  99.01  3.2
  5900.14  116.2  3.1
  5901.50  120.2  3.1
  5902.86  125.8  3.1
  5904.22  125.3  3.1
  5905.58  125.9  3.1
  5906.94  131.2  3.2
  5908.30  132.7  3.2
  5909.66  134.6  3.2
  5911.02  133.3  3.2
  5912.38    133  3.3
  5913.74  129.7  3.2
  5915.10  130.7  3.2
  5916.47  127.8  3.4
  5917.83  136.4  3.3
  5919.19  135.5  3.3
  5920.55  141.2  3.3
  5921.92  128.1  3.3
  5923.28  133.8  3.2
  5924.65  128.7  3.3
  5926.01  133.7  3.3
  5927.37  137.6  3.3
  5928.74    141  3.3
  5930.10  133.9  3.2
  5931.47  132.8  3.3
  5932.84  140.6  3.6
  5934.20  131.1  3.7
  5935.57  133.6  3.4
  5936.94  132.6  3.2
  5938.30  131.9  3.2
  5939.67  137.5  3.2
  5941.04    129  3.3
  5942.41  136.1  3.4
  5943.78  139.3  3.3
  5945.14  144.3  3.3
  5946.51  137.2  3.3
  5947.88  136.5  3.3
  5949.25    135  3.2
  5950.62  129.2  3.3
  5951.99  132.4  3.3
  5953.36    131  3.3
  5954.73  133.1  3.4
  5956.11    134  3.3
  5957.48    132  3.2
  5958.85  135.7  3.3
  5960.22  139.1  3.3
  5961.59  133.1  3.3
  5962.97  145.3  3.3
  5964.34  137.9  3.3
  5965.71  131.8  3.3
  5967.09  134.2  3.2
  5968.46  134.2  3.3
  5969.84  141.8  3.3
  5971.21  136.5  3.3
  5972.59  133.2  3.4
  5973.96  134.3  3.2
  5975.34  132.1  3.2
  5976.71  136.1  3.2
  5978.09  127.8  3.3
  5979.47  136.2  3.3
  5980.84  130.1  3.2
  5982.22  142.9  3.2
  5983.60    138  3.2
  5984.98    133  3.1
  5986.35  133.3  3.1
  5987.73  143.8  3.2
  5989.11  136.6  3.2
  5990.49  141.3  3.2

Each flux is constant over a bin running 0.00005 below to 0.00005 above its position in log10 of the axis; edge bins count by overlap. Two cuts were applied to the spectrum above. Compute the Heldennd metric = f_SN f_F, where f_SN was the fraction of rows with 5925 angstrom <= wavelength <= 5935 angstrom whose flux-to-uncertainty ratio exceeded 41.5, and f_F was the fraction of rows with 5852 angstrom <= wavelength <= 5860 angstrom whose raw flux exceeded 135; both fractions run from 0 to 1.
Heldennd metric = 0.143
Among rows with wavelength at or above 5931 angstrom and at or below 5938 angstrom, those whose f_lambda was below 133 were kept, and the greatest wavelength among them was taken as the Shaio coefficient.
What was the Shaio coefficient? 5936.94 angstrom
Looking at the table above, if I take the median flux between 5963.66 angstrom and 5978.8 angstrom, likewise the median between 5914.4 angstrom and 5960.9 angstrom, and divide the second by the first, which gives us 0.997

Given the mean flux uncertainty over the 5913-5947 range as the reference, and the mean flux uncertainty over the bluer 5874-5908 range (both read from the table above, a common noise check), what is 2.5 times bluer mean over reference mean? 2.40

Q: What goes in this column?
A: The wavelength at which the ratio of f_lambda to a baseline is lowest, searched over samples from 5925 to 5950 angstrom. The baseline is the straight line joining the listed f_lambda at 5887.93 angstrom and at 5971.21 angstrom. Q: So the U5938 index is 5949.25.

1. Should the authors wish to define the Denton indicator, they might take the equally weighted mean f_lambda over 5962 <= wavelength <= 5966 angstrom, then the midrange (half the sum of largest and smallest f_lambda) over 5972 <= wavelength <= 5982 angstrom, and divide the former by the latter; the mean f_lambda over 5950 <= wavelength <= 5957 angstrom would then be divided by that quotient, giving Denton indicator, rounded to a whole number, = 126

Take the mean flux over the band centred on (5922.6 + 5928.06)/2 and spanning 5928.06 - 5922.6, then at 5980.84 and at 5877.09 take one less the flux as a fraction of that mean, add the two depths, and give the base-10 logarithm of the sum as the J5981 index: -1.2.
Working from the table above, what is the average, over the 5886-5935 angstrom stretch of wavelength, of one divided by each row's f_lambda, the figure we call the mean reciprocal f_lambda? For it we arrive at 0.0099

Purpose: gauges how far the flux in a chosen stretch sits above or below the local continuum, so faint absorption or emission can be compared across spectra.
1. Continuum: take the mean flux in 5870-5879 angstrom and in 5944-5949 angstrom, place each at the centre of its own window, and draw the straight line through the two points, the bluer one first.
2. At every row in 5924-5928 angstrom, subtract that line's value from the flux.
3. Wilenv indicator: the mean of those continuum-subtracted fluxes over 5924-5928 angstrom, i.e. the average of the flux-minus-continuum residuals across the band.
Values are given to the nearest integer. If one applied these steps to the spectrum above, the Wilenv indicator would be -4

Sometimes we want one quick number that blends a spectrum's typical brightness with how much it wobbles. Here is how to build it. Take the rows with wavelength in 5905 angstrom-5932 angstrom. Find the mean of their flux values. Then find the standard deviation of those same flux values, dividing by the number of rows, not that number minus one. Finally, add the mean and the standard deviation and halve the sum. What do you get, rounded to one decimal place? 68.5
